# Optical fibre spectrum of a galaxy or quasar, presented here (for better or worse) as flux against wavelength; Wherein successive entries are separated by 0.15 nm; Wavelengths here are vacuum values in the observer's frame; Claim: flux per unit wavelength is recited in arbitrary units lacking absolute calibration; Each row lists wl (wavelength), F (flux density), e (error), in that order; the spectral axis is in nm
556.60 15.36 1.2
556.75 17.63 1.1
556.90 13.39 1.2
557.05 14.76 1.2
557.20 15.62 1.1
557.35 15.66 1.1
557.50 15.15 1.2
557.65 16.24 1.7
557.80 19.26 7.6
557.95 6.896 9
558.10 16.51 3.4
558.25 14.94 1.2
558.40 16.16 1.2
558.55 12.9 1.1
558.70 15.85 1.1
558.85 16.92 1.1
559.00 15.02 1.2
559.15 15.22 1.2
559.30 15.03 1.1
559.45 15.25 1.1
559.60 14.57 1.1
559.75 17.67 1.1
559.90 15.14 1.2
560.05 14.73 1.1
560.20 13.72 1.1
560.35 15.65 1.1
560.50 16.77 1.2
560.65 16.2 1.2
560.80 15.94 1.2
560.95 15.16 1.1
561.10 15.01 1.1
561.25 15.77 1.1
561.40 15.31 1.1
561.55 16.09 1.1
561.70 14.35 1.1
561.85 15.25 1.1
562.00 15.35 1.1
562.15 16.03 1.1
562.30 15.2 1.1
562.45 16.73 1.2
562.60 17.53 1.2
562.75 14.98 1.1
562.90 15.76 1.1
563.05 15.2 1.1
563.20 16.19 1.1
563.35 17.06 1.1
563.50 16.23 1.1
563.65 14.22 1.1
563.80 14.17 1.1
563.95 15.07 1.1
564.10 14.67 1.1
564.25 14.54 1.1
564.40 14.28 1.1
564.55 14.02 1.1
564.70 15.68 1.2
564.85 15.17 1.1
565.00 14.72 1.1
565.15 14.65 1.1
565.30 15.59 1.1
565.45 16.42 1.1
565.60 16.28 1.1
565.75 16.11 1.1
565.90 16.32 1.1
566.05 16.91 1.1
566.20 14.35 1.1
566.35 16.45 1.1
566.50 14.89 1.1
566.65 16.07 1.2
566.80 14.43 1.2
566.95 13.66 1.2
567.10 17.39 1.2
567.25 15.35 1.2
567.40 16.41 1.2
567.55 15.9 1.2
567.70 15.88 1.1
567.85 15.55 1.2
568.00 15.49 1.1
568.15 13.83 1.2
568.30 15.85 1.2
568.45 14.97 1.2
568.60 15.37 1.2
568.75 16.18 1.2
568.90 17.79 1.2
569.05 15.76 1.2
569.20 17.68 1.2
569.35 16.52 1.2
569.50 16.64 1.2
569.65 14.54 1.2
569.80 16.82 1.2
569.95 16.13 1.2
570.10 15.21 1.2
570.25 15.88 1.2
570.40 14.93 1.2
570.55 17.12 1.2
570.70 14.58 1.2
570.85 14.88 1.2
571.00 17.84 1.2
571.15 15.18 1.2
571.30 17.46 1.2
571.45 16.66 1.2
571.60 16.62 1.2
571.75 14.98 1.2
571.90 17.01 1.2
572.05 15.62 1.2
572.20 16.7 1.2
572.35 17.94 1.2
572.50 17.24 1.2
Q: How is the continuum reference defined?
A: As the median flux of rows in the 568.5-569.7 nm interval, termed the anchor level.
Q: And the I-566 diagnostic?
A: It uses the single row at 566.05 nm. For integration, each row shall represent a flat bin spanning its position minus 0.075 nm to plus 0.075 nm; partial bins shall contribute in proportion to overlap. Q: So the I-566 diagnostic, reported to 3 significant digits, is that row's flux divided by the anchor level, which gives 1.03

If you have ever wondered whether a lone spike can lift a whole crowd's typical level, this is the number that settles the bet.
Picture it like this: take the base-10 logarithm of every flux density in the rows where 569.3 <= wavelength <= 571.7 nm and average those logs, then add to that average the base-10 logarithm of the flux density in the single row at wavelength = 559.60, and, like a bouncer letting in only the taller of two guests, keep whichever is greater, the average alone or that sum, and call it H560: 2.37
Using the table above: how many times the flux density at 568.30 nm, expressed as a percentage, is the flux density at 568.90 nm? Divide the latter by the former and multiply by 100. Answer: 112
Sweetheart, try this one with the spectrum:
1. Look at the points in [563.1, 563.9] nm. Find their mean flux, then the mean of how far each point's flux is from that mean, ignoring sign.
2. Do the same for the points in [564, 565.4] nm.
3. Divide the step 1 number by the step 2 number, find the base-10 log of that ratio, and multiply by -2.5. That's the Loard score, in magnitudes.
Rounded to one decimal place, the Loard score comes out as -1.0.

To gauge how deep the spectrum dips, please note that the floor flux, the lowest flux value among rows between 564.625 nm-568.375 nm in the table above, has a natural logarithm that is 2.61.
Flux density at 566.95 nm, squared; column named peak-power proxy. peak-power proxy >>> 187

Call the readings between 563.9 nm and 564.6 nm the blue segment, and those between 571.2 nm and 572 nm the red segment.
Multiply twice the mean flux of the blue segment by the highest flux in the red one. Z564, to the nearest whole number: 507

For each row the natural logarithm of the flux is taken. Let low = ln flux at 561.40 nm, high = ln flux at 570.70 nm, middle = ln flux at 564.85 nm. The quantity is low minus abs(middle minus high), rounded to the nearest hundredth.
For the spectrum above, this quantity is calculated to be 2.69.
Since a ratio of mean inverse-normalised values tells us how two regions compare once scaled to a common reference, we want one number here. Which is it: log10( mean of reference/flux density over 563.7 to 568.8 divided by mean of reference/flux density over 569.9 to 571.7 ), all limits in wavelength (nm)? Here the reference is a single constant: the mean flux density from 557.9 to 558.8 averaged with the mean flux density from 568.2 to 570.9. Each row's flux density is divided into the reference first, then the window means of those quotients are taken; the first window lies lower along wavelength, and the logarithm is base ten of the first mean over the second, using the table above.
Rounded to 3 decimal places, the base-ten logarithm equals 0.018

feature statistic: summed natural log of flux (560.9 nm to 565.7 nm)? 87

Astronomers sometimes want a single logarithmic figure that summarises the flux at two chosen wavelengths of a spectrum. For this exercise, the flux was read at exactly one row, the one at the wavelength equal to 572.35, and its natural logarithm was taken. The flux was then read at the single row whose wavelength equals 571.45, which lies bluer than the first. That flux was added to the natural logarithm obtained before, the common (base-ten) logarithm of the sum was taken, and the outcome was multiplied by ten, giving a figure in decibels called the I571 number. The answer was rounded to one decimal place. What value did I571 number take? 12.9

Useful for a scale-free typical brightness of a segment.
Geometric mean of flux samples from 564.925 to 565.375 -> 15.0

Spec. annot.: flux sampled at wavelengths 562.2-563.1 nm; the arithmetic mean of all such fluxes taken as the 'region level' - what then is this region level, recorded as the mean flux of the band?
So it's 15.9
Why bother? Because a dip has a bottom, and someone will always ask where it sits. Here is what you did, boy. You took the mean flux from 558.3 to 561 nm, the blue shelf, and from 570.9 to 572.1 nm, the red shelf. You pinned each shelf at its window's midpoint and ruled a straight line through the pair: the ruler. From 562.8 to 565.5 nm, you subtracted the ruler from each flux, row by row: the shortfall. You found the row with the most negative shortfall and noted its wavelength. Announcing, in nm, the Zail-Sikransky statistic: 564.55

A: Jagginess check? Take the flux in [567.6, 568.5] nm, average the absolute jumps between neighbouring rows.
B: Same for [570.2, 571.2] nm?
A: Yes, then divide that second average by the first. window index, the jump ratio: 2.0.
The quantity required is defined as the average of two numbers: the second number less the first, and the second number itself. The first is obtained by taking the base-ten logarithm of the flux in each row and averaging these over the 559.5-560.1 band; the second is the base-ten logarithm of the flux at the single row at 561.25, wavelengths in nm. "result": 0.603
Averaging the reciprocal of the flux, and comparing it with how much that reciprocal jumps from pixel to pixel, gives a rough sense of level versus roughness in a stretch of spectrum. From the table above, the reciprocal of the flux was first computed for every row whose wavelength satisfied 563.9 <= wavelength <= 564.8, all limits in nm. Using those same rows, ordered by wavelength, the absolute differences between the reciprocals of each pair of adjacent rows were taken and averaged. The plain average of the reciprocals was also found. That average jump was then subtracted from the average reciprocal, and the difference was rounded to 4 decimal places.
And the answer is 0.0656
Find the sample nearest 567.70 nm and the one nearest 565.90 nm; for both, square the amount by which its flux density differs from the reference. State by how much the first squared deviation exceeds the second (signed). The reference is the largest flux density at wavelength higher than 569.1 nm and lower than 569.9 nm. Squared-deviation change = 1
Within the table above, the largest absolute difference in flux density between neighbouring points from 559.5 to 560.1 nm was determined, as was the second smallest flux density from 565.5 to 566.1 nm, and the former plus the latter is 19.4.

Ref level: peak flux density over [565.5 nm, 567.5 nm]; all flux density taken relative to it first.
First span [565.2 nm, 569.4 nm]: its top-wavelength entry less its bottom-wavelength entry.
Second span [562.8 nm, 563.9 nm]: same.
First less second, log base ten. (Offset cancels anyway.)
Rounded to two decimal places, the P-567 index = 0.40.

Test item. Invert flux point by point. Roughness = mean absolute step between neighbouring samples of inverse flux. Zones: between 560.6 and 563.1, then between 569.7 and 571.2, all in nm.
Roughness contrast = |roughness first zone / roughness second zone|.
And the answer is 0.58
